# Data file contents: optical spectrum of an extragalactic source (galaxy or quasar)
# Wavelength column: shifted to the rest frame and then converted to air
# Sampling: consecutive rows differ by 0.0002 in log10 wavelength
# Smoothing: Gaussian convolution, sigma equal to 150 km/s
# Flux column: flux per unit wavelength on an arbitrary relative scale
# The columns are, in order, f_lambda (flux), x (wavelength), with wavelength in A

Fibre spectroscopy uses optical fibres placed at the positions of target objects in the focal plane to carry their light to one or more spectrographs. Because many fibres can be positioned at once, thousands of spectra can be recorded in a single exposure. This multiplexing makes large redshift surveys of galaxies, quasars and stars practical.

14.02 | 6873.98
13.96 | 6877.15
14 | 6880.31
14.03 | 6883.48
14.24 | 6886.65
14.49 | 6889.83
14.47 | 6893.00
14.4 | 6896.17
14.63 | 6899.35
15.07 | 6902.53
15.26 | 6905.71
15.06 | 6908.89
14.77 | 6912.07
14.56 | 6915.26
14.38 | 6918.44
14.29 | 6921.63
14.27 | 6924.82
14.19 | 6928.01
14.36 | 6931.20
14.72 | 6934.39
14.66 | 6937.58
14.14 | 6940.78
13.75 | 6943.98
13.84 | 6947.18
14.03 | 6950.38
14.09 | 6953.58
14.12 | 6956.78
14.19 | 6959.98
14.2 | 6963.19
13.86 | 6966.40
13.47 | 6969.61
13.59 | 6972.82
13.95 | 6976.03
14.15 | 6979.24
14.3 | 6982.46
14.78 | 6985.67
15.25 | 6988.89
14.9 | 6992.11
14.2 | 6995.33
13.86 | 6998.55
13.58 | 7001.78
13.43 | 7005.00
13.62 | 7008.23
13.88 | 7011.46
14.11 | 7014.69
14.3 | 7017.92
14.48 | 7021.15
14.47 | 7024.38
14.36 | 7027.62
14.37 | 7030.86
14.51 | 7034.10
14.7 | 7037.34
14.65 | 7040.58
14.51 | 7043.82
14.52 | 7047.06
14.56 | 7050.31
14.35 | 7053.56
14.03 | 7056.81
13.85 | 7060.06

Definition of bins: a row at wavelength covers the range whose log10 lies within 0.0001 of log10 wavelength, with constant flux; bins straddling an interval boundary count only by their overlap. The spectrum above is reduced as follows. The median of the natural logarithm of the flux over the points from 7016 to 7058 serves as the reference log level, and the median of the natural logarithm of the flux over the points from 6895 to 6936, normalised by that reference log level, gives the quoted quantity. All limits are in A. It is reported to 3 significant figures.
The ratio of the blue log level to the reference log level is 1.00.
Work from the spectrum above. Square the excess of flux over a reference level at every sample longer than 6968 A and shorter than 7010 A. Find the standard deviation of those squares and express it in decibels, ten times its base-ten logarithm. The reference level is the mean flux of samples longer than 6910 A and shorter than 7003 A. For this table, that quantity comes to -5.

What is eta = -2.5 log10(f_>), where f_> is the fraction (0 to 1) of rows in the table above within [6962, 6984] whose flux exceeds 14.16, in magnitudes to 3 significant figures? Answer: 1.36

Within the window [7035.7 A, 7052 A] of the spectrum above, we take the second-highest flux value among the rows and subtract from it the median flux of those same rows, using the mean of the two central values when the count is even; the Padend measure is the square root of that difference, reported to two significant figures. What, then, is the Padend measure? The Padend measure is 0.30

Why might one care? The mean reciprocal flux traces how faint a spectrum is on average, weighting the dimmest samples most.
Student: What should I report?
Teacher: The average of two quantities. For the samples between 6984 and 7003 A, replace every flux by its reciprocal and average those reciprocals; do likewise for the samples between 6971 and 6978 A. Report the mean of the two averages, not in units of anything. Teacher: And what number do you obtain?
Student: 0.0710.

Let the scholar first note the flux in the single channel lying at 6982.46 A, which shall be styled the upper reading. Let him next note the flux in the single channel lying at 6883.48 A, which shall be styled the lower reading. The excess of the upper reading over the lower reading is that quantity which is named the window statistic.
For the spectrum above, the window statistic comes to 0.3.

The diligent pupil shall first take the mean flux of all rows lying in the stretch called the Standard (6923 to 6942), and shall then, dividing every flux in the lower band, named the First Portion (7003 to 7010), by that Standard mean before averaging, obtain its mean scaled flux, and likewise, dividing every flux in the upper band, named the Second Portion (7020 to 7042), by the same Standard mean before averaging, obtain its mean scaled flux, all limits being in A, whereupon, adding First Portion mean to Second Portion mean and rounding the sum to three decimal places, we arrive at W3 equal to 1.948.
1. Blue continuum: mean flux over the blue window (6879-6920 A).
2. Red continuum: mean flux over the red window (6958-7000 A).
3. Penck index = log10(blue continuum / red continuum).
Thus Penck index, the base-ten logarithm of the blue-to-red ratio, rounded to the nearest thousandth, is 0.011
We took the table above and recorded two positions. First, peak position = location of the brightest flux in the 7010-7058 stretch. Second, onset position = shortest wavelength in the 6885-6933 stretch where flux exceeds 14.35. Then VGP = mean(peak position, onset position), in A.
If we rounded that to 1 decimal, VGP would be 6963.6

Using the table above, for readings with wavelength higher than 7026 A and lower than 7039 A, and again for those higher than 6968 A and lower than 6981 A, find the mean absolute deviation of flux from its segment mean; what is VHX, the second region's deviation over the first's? 2.2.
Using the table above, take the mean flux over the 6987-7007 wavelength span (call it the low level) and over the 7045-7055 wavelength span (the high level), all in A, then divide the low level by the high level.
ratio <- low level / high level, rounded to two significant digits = 0.98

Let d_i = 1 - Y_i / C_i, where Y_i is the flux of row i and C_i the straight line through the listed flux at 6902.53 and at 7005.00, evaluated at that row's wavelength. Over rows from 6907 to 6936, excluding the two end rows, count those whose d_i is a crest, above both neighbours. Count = 2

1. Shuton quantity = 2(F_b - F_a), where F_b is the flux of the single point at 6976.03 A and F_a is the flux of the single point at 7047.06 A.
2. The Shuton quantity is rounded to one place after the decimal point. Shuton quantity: -1.1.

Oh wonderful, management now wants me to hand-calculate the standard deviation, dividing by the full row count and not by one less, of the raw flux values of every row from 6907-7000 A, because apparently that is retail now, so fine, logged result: 0.42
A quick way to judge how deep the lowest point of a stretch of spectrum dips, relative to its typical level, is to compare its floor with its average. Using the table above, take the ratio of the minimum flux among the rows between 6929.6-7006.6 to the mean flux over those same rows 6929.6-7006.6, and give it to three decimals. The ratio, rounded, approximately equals 0.950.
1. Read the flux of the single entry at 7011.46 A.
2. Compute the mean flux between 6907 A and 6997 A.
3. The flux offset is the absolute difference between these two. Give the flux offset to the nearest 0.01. 0.41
